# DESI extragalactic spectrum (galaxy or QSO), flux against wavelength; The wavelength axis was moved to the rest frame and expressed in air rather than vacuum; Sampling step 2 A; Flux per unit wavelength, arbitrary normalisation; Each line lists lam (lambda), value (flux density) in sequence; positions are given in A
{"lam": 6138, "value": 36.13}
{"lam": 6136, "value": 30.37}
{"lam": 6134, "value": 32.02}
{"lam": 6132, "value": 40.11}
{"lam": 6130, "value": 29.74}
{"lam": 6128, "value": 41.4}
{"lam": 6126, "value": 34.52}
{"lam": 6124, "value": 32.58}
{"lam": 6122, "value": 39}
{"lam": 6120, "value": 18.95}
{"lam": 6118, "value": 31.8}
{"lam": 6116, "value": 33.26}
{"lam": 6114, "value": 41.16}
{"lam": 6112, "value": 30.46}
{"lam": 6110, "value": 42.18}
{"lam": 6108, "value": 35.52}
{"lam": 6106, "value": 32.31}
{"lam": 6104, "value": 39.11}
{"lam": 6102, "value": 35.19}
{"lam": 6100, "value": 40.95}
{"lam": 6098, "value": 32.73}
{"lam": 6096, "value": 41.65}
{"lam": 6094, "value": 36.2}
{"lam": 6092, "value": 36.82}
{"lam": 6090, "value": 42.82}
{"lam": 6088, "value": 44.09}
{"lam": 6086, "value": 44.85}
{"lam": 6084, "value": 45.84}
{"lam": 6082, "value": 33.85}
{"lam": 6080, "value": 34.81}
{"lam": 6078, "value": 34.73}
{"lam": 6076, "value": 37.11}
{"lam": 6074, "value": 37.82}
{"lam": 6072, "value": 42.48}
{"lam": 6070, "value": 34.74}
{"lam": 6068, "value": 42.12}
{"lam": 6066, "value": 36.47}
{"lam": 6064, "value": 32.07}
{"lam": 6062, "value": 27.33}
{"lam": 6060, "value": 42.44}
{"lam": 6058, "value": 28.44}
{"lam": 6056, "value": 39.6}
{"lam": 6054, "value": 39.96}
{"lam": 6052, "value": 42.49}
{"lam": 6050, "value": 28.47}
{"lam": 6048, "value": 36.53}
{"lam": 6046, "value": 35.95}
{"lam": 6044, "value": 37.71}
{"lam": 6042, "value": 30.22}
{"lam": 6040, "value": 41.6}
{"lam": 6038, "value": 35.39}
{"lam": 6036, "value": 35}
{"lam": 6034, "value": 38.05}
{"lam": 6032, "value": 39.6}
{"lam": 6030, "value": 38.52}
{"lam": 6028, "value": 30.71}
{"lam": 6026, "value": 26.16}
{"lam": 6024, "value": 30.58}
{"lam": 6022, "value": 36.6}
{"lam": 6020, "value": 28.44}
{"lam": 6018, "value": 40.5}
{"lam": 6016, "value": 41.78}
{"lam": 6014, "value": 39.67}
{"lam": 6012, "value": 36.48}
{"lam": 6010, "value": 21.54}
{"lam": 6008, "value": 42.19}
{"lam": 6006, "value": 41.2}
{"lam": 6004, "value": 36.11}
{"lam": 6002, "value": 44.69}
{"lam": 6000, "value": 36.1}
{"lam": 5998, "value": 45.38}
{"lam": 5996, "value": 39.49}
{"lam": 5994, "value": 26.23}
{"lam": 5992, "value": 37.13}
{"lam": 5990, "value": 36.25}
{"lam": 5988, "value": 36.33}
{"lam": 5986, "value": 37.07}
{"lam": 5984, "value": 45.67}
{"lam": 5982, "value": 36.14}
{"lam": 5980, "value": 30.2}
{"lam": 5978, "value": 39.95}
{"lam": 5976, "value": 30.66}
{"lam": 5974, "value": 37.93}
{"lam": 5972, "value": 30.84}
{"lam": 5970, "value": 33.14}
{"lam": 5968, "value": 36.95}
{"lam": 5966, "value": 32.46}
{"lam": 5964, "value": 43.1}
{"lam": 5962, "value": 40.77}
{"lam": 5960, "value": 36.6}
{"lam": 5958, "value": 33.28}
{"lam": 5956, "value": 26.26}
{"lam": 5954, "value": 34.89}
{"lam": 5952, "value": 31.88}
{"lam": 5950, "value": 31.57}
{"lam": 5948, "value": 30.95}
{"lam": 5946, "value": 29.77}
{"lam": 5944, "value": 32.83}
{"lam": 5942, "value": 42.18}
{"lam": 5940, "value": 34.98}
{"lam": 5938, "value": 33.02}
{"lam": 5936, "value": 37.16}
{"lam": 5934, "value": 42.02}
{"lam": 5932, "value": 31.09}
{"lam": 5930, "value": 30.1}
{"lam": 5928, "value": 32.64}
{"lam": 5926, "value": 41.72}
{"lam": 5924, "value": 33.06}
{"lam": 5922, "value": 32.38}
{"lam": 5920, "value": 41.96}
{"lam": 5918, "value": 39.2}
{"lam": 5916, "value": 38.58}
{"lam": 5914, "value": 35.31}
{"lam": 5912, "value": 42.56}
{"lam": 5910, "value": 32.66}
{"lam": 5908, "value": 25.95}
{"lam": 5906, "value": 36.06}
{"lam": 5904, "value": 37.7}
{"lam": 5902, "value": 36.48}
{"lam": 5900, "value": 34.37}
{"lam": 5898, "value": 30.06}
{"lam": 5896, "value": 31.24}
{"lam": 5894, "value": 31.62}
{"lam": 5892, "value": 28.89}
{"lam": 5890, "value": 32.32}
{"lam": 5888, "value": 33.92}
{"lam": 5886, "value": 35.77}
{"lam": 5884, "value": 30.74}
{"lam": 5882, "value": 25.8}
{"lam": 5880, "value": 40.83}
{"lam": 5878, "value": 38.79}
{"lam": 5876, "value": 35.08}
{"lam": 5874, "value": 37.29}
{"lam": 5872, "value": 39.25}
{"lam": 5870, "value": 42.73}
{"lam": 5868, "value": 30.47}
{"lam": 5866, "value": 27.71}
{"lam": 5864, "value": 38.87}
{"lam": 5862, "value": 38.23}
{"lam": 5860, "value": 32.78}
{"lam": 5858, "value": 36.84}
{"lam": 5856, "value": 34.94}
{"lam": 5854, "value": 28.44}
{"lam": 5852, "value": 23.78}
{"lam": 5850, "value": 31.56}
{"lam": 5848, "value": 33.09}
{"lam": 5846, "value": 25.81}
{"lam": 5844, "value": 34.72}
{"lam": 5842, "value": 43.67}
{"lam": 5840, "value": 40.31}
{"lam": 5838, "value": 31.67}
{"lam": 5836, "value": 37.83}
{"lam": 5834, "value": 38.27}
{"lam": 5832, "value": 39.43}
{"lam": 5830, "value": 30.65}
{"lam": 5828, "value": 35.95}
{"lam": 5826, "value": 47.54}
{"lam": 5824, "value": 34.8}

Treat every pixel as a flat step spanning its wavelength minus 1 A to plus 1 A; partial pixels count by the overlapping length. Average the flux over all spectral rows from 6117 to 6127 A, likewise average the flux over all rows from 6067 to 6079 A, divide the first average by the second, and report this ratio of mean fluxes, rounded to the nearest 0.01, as 0.82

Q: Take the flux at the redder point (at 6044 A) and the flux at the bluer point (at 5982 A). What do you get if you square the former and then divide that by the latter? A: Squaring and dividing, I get 39.3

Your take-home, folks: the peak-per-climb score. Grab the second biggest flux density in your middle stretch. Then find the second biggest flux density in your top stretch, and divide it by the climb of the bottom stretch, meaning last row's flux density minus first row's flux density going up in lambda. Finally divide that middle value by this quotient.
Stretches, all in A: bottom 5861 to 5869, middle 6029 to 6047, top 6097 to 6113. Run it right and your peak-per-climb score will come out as -8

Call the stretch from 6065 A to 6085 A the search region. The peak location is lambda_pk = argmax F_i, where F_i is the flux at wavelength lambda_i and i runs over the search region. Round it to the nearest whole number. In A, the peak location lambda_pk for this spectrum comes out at 6084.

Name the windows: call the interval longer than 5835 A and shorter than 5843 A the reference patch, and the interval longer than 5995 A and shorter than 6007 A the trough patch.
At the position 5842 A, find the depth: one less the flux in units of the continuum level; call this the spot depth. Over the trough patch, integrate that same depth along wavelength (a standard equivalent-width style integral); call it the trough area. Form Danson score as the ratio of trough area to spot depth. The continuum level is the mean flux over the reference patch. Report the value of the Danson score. 4.8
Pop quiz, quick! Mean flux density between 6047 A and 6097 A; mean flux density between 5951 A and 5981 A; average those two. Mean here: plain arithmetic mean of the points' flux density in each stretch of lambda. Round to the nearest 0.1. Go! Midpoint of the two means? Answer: 36.2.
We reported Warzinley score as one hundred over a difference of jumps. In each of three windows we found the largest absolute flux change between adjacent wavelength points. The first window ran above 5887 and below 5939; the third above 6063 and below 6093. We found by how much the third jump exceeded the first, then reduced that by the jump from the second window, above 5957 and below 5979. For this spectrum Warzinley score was -10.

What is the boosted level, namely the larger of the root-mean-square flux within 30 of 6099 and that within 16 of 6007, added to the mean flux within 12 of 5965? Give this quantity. 72.4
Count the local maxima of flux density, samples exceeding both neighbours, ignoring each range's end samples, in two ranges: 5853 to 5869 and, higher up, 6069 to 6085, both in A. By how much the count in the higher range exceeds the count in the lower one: 0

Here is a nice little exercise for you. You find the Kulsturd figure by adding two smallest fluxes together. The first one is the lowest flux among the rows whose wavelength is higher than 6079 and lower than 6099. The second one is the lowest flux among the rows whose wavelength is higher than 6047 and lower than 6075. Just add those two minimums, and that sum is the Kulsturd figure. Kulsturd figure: 60.1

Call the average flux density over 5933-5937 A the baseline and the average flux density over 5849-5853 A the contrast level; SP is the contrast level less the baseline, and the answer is -12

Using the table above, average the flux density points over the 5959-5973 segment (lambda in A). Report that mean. 36.3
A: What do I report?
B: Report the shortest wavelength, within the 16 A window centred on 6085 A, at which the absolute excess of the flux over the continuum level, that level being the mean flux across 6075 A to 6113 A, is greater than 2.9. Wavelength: 6078 A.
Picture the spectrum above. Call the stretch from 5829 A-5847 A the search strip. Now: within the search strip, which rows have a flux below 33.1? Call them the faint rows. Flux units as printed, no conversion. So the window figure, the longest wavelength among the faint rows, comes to 5846 A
